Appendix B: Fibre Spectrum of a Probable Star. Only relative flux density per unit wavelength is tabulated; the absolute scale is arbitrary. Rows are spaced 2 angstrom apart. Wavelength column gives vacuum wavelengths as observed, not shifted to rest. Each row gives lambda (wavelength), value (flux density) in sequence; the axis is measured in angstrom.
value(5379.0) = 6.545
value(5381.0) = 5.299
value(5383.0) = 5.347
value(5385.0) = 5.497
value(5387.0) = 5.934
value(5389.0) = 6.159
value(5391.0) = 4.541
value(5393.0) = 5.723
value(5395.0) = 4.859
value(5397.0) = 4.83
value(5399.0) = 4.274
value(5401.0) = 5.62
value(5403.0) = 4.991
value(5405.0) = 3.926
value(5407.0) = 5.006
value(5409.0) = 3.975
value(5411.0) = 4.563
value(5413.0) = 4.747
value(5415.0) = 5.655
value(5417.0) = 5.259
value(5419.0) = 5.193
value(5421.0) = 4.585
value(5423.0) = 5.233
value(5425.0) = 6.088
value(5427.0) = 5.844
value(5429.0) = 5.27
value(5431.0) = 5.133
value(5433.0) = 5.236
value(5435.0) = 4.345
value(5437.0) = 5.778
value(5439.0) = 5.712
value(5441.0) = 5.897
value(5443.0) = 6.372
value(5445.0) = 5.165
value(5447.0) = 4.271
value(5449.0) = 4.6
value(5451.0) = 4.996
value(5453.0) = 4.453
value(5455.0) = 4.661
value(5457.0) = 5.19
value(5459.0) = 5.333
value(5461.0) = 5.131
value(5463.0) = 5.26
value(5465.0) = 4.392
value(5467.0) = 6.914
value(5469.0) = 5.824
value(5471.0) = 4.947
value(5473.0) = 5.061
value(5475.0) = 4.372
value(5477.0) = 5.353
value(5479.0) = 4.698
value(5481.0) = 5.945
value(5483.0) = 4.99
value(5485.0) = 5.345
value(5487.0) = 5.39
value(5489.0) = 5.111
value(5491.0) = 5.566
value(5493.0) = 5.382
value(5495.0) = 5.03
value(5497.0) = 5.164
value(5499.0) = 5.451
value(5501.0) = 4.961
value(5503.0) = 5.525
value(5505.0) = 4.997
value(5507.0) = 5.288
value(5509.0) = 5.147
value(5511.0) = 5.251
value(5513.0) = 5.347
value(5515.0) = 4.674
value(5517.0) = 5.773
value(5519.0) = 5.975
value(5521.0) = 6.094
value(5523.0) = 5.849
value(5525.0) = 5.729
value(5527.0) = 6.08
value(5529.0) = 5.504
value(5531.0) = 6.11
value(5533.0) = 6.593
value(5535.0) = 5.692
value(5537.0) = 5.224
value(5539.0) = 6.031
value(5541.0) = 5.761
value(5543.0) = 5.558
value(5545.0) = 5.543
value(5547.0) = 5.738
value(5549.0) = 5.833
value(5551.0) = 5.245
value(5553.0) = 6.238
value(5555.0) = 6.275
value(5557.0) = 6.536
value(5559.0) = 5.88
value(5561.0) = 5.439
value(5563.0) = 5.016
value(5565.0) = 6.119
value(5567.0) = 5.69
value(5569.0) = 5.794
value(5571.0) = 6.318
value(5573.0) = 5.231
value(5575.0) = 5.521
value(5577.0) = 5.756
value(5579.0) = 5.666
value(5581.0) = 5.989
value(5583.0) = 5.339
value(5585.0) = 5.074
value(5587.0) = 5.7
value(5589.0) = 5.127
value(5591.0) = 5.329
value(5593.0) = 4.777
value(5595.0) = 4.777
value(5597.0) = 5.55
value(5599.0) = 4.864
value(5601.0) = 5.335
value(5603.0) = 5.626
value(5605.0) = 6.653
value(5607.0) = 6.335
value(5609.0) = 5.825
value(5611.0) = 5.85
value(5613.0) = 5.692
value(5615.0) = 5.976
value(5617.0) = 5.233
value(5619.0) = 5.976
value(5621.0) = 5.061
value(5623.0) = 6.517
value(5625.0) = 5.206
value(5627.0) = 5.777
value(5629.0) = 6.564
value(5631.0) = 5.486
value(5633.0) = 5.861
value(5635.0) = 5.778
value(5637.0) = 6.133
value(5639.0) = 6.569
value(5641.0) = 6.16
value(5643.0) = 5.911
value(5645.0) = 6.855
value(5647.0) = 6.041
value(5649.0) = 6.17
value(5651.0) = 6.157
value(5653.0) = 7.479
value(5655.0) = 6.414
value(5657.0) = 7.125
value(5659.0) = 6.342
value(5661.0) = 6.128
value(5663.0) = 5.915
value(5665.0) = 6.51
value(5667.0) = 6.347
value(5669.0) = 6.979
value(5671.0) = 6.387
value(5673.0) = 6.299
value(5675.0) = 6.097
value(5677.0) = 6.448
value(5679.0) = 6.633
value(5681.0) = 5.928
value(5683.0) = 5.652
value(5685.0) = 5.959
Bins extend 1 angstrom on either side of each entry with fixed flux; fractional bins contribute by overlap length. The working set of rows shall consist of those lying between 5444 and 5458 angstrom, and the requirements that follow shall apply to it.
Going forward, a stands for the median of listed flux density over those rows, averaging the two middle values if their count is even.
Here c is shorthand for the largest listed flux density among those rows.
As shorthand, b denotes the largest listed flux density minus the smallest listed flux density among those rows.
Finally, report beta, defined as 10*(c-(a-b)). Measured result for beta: 14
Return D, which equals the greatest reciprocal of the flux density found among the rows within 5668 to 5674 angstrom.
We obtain 0.159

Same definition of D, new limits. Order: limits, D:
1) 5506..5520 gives 0.214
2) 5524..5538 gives 0.191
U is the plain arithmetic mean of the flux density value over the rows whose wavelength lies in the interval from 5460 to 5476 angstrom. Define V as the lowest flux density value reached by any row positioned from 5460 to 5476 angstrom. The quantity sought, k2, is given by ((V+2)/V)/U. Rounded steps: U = 5.24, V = 4.372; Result 0.28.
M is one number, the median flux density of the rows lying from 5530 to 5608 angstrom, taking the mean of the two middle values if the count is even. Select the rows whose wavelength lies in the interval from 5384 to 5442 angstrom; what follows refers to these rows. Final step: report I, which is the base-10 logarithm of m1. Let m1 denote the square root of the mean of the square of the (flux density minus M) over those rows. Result -0.09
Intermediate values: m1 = 0.81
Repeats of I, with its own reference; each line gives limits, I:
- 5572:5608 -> -0.27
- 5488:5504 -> -0.33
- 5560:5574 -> -0.36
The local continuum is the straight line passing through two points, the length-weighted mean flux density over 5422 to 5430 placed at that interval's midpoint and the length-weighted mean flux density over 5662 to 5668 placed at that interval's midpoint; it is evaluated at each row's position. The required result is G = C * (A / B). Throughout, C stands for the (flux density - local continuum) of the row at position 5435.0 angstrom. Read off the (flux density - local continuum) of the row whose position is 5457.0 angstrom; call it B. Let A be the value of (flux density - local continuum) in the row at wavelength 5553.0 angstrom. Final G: 0.7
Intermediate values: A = 0.3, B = -0.5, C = -1.3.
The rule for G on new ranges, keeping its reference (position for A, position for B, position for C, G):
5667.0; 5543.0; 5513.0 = 0.1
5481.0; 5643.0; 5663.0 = 0.2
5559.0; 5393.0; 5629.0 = -0.2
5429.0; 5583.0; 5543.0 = -0.2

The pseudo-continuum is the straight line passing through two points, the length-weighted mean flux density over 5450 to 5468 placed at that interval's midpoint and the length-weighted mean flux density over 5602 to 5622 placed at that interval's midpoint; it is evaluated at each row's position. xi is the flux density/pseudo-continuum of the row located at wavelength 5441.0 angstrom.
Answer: 1.163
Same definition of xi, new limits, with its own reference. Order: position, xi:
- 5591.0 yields 0.930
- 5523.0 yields 1.077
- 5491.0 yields 1.052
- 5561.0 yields 0.972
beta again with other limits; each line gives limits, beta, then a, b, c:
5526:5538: 21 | 5.9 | 1.4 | 6.593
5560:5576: 20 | 5.6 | 1.3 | 6.318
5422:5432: 18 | 5.3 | 1.0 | 6.088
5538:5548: 8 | 5.7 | 0.5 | 6.031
